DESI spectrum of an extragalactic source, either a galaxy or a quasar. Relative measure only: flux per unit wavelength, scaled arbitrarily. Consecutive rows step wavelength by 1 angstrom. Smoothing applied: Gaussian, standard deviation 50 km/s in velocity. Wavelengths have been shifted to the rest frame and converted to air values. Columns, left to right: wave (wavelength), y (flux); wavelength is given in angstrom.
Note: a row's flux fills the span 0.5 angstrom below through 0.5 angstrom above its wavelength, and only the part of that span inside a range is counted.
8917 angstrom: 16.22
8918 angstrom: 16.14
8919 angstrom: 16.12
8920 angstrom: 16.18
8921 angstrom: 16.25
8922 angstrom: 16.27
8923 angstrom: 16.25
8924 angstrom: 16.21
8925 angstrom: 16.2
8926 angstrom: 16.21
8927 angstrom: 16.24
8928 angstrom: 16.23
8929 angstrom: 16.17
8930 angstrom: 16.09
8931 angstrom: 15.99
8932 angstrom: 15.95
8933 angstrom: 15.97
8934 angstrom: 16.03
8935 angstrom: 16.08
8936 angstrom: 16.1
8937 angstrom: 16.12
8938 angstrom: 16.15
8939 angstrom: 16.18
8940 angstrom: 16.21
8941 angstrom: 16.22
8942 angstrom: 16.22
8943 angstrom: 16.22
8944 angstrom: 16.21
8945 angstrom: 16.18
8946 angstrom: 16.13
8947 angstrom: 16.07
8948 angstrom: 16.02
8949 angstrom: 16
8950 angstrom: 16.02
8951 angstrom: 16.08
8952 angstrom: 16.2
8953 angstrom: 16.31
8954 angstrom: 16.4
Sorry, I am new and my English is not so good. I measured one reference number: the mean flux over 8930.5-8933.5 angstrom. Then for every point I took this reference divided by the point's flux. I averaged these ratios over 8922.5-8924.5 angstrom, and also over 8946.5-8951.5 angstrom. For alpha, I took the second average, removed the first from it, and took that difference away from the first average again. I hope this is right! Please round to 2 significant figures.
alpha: 0.97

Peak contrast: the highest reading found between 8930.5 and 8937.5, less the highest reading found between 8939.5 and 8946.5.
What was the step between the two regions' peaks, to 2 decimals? -0.10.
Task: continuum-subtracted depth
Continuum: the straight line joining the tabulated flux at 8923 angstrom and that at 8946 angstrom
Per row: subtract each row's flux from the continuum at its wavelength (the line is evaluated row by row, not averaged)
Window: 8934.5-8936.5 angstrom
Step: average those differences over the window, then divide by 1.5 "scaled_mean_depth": 0.06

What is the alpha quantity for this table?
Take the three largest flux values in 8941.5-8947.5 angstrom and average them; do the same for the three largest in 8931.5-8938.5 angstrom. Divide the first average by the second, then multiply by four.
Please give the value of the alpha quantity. 4.02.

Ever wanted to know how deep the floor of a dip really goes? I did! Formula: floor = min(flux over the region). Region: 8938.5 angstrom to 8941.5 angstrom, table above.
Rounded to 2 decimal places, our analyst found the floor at 16.18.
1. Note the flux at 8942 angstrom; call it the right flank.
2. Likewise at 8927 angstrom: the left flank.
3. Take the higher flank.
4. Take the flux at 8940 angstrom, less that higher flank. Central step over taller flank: -0.030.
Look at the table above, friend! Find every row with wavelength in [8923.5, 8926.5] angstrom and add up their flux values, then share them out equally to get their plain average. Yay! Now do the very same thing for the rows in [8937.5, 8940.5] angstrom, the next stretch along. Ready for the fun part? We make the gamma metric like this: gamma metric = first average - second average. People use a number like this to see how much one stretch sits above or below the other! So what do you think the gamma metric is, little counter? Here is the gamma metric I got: 0.027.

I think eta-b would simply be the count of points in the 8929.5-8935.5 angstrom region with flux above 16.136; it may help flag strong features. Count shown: 0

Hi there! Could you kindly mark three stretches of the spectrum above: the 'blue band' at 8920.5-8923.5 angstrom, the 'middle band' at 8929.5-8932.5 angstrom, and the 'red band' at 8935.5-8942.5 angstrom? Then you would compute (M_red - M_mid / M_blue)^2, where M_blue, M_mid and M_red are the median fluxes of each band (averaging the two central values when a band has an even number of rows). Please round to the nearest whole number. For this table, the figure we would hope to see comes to 231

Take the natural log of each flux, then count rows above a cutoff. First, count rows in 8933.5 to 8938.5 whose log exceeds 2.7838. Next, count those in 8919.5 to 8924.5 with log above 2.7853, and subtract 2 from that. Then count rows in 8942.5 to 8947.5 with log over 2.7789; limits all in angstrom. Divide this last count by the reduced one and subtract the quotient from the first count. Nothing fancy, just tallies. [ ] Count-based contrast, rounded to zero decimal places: -2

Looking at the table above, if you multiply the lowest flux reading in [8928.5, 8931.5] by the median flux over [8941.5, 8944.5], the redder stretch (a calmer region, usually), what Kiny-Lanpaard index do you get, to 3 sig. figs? 259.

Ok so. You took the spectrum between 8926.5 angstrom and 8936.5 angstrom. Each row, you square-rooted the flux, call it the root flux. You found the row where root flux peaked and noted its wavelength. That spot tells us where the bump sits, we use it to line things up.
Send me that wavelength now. 8927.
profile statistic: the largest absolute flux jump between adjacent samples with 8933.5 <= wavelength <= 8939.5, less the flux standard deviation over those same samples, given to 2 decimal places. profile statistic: 0.00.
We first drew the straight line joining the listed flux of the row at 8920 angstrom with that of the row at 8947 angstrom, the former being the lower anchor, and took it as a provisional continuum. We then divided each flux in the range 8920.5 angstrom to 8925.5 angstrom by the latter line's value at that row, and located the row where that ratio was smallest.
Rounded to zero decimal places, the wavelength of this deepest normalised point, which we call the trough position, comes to 8925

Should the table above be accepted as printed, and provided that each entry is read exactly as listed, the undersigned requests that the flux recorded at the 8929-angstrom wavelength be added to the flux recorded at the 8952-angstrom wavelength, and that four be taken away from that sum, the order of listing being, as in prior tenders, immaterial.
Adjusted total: 28.4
